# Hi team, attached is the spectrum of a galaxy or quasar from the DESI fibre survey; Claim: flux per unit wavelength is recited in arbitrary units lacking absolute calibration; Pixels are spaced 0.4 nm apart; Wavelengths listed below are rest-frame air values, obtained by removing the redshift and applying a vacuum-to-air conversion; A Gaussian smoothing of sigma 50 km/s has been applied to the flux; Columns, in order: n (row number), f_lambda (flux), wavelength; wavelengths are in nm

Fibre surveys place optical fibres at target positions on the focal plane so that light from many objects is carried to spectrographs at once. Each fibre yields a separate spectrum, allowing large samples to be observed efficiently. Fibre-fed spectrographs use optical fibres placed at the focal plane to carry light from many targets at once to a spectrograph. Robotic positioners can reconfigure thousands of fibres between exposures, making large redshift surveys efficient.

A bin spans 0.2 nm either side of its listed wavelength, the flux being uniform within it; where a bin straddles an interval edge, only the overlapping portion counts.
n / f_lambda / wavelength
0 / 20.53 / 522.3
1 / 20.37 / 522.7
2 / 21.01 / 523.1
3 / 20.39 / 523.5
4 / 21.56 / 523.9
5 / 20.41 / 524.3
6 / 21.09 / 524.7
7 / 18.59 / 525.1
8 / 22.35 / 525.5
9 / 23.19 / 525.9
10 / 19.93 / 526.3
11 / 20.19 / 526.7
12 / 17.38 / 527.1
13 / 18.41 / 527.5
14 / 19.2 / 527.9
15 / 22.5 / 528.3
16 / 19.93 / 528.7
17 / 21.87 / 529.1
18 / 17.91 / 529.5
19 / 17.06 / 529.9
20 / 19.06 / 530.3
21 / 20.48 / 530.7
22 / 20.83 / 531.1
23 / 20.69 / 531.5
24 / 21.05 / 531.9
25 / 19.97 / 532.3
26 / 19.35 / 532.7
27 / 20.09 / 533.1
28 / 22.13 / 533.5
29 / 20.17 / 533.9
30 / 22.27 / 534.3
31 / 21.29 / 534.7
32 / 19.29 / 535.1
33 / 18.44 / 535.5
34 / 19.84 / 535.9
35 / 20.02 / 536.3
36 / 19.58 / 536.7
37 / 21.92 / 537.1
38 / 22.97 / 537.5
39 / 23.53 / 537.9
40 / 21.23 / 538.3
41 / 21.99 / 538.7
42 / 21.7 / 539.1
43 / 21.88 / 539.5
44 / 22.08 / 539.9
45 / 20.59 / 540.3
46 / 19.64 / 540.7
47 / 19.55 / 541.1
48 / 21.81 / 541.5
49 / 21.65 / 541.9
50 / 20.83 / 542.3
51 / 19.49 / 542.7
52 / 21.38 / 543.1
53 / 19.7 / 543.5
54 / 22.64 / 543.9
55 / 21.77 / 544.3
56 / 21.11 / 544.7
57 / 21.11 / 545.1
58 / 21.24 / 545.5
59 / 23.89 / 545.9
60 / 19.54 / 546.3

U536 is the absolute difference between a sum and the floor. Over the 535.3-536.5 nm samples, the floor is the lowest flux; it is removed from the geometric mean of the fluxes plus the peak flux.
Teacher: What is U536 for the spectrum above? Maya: 21.0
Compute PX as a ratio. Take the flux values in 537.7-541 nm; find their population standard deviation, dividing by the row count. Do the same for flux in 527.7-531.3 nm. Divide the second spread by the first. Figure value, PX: 1.6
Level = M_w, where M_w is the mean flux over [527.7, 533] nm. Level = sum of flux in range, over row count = 20.0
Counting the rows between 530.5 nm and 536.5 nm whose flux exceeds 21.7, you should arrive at 2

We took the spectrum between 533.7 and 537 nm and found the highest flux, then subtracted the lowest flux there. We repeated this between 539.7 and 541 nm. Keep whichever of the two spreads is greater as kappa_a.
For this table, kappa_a 3.8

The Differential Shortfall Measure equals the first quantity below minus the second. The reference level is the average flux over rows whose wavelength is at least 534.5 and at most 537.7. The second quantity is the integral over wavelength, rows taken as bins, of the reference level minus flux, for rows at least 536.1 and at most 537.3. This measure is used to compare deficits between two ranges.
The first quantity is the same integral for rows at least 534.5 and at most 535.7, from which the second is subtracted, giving 1.0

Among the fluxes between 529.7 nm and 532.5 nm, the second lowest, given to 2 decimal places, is 19.06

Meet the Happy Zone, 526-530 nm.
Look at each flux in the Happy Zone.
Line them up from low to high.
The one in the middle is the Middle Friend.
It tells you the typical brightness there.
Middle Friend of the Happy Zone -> 19.6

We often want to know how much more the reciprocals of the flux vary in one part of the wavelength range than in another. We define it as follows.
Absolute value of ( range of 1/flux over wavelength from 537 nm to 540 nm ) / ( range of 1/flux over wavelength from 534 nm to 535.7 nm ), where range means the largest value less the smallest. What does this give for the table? 0.49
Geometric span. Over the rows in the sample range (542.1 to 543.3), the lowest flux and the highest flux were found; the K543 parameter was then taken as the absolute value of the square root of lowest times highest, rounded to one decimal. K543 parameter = 20.4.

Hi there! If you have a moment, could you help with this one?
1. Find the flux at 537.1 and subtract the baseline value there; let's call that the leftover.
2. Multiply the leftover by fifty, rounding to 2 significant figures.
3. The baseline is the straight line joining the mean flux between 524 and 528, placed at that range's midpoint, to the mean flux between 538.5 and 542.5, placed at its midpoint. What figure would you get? 50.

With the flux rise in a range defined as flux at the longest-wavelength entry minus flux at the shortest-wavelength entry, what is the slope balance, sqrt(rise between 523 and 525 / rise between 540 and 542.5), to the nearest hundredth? 0.58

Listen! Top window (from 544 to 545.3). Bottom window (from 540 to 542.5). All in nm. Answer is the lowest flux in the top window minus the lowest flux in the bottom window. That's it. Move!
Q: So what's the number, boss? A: 1.6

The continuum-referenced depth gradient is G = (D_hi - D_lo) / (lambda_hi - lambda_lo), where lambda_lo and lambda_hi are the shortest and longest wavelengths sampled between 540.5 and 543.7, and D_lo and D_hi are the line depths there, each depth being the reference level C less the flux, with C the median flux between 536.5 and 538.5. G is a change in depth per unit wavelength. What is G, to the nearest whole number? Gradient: 0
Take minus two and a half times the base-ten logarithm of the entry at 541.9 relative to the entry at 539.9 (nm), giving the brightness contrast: 0.02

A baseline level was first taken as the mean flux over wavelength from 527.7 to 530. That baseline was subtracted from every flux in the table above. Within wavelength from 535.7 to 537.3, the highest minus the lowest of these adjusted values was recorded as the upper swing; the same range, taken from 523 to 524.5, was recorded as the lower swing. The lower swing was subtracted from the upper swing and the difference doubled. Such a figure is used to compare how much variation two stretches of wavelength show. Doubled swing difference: 2.3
